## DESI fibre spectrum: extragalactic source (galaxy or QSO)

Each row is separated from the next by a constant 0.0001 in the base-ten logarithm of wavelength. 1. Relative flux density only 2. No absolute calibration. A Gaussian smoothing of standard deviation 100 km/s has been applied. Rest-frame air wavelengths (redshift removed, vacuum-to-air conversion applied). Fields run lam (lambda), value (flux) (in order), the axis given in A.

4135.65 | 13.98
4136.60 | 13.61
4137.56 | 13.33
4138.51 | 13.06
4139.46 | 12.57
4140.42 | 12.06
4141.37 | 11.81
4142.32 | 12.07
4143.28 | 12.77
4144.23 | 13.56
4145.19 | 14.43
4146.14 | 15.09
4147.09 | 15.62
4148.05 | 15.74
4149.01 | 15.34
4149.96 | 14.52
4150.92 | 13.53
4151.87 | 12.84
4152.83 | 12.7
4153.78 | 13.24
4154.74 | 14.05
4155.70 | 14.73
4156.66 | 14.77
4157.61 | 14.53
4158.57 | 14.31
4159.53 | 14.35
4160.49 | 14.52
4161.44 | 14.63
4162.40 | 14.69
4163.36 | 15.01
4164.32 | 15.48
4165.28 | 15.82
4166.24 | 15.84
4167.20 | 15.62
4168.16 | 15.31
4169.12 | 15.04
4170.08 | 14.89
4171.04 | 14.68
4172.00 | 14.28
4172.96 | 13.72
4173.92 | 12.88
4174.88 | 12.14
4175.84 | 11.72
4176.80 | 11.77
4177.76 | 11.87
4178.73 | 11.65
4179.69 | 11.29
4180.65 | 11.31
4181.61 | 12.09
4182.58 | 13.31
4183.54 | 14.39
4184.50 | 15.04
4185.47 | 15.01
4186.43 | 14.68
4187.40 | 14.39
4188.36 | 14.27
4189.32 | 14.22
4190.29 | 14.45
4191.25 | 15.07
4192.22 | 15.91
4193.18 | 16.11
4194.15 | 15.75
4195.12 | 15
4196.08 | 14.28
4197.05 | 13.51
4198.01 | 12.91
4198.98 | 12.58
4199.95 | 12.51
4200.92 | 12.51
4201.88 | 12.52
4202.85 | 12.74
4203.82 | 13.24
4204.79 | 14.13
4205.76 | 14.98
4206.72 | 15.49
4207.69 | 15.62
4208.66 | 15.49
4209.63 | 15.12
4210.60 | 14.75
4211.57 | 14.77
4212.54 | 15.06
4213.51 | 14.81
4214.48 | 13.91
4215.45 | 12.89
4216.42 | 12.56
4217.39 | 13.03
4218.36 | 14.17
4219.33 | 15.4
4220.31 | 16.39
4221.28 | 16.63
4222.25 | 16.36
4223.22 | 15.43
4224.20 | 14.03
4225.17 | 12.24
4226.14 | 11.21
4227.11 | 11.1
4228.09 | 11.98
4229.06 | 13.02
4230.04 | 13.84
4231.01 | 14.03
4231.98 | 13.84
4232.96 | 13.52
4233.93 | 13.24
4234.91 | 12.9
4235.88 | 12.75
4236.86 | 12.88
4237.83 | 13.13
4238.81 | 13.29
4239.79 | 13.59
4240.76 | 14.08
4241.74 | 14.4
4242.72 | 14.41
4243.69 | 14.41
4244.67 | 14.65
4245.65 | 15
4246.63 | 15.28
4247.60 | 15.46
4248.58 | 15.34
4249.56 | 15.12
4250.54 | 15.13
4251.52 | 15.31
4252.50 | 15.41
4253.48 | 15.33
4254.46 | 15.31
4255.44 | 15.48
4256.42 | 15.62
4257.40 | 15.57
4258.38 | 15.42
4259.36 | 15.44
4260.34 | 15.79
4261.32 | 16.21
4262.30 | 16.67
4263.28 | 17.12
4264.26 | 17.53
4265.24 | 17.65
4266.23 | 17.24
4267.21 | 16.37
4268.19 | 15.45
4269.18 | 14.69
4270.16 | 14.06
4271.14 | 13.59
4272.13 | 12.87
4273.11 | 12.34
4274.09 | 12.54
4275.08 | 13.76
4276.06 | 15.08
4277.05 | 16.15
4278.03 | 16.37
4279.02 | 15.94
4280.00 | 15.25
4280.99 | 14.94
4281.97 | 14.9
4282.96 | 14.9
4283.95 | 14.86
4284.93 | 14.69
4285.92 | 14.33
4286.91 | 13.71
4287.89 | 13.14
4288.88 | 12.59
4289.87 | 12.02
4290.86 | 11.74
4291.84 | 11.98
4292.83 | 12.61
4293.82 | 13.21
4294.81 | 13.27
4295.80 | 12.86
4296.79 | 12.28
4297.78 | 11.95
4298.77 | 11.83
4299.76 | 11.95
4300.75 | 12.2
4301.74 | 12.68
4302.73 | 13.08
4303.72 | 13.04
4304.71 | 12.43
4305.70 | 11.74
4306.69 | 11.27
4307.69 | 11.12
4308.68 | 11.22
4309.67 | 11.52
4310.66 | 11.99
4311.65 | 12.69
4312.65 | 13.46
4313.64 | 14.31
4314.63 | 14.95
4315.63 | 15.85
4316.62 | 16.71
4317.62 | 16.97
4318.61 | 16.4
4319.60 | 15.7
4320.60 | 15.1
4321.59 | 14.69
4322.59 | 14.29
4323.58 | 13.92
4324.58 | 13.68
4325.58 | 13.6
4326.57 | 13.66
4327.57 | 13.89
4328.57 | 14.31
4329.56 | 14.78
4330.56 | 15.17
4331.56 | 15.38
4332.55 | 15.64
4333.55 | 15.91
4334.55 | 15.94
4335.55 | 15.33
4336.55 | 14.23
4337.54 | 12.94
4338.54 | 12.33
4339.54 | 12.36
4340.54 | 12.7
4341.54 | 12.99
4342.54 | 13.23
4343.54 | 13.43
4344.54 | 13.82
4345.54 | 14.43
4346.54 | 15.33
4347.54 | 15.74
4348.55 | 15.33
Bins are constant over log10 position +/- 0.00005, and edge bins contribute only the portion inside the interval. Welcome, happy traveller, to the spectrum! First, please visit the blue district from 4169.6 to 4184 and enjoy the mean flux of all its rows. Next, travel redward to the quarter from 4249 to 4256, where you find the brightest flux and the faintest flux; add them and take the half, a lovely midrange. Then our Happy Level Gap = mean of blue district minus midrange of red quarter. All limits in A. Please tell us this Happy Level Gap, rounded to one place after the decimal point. -2.5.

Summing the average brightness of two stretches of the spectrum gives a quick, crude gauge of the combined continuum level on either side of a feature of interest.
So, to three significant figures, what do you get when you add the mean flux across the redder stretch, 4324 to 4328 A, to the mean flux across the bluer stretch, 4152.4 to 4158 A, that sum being 27.7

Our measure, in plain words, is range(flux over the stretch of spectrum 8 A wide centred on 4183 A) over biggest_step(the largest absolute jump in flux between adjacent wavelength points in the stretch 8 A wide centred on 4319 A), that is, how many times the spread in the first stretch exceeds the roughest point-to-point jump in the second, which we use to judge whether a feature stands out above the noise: 4.4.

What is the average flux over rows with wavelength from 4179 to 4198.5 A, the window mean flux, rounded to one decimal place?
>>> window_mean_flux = 14.1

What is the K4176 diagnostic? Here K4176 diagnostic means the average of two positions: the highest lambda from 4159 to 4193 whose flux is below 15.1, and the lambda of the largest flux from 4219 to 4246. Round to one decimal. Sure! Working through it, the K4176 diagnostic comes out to 4206.3 A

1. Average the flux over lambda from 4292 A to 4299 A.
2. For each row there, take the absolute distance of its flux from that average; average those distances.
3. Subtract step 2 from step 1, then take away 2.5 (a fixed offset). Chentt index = 9.6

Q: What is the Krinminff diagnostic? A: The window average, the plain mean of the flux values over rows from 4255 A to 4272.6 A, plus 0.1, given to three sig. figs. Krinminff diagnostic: 15.8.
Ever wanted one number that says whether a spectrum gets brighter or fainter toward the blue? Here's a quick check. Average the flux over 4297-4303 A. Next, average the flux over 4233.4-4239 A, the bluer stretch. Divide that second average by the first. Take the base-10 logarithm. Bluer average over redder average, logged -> 0.03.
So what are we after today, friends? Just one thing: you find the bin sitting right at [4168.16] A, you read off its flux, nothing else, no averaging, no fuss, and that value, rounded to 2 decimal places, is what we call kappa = 15.31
